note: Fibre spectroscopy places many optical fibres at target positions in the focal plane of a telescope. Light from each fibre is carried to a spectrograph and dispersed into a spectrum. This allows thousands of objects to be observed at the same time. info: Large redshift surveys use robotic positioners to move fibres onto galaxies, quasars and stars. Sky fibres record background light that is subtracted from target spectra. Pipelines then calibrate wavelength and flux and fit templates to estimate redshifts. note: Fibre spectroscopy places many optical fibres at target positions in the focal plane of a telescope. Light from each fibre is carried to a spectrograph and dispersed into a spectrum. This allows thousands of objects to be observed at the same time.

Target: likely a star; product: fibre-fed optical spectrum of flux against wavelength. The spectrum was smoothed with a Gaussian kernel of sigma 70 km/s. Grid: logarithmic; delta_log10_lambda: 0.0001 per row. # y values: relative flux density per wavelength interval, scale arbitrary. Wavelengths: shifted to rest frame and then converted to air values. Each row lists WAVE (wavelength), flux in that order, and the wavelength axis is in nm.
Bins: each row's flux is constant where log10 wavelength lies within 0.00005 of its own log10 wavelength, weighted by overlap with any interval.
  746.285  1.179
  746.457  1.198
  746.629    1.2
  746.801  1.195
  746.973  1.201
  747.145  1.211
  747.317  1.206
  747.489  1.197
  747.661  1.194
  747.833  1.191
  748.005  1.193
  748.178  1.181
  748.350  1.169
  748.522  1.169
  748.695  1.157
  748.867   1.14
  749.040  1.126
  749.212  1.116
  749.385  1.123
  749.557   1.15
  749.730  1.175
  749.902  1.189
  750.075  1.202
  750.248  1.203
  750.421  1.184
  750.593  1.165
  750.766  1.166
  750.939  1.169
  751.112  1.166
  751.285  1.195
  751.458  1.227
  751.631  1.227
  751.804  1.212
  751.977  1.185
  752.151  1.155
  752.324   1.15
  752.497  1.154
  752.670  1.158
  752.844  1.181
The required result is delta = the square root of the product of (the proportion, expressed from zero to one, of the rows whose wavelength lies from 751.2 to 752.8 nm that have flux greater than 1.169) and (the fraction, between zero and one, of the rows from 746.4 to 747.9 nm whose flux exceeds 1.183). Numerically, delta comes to 0.75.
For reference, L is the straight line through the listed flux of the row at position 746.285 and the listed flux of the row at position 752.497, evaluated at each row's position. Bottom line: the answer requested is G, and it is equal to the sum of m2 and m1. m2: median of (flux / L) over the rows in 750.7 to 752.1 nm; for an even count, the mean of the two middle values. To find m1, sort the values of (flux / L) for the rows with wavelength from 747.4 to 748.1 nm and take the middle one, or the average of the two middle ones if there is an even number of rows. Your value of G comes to 2.046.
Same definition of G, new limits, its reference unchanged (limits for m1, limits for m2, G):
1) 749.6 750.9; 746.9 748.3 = 2.037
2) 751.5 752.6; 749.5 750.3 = 2.034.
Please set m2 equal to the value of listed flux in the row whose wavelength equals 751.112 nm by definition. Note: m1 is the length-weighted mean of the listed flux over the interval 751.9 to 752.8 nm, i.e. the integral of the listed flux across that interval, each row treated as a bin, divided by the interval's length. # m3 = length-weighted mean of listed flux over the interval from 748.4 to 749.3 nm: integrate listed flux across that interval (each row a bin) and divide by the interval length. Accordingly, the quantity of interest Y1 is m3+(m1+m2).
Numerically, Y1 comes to 3.47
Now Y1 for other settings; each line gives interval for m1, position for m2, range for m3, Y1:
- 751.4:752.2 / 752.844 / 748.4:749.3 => 3.52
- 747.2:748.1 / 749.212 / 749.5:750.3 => 3.50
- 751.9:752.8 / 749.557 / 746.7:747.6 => 3.51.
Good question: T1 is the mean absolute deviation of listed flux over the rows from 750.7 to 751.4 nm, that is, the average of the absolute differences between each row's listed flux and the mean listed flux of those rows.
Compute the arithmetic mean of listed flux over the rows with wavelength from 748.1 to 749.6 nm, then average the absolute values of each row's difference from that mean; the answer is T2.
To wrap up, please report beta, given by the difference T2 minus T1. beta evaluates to 0.009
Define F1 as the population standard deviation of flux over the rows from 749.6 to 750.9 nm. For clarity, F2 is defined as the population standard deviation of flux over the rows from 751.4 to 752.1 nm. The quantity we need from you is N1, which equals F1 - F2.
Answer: -0.003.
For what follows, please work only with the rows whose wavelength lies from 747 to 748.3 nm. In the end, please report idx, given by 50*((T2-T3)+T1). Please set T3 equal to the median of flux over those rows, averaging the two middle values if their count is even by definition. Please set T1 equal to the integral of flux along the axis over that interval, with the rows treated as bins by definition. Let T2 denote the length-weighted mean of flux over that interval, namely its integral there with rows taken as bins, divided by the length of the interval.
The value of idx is 78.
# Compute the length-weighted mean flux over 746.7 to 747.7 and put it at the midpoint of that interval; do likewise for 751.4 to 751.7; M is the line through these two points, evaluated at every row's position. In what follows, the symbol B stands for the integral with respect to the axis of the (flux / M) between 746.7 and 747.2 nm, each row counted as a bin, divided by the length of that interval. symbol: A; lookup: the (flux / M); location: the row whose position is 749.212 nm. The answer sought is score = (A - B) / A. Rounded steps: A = 0.920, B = 1.00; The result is -0.09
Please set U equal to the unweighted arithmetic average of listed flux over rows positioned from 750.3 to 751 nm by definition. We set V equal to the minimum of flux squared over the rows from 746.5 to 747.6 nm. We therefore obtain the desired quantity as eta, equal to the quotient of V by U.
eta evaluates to 1.22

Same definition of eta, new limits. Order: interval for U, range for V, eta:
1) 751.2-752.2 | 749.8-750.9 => 1.13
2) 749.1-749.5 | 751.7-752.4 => 1.18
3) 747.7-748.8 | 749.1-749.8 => 1.06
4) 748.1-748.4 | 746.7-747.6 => 1.22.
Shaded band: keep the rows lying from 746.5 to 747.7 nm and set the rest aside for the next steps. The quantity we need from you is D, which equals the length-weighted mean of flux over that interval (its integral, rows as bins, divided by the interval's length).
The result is 1.20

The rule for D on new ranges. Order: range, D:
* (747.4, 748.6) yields 1.19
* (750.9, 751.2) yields 1.17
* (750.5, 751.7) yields 1.19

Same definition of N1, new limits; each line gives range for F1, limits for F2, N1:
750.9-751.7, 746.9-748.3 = 0.018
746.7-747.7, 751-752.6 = -0.023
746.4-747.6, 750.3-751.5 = -0.016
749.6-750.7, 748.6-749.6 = -0.001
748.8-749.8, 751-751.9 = -0.003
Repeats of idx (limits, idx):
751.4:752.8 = 83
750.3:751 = 41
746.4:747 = 36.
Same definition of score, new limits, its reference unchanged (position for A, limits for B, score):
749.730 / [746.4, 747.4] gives -0.04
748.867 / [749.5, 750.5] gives -0.03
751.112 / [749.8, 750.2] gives -0.03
